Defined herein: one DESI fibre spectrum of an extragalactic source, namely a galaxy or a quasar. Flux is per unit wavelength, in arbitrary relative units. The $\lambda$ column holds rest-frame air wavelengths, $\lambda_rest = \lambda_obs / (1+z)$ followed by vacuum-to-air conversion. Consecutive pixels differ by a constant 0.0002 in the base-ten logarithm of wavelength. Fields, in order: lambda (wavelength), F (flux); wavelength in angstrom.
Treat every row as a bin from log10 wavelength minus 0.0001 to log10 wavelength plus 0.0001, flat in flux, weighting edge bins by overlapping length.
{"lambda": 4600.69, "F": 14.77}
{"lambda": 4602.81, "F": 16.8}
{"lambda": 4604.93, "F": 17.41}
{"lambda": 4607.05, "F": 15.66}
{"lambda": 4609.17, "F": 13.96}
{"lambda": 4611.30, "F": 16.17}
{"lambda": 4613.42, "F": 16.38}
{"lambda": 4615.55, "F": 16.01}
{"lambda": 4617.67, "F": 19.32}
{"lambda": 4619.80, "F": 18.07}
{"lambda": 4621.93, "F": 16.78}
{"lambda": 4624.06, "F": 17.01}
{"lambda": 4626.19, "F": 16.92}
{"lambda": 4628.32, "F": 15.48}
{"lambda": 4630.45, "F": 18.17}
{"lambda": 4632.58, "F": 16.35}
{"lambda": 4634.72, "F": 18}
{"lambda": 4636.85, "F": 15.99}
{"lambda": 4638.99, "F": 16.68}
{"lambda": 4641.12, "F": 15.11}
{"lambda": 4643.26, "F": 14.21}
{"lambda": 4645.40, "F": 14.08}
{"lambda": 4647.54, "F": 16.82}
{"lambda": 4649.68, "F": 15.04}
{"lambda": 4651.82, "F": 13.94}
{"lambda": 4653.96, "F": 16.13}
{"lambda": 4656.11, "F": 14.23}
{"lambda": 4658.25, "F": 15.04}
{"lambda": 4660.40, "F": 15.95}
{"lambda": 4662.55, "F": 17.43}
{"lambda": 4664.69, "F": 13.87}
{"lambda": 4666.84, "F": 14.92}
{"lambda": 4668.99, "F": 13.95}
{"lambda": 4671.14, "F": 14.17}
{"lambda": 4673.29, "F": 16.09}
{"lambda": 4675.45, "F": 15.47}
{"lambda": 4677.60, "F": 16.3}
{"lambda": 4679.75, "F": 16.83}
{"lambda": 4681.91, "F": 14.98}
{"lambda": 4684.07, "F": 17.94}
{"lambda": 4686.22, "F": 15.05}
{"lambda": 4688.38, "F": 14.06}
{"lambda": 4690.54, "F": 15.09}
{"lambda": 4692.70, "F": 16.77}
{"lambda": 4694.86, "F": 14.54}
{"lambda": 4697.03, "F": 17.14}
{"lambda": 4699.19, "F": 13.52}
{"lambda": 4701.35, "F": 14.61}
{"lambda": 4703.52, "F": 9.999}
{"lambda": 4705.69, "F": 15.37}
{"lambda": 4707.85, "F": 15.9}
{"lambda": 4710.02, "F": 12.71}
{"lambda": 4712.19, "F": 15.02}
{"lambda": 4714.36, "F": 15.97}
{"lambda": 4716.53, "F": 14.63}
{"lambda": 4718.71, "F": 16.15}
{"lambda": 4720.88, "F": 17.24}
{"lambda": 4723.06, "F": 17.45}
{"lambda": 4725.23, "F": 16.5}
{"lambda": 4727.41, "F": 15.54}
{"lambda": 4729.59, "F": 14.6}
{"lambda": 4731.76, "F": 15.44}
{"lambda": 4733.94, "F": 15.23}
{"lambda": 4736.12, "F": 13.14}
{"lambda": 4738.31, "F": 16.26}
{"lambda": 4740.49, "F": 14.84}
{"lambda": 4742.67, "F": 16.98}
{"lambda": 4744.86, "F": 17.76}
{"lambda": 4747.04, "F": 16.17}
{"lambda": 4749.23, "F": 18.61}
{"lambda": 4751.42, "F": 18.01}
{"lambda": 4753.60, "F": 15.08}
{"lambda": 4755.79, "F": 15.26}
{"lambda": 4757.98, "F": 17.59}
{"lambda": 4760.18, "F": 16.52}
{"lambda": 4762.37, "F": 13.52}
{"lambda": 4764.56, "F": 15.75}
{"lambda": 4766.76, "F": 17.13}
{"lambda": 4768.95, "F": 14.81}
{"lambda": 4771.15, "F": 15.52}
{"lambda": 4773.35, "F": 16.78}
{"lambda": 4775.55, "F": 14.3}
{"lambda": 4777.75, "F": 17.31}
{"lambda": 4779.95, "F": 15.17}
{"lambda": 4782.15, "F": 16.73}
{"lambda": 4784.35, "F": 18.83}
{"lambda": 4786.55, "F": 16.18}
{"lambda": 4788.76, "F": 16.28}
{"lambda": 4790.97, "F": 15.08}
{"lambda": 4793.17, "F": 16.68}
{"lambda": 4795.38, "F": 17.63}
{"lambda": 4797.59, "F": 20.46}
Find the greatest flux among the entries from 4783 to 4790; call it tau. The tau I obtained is 18.83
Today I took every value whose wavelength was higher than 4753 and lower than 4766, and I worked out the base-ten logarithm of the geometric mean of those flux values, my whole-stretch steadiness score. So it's 1.192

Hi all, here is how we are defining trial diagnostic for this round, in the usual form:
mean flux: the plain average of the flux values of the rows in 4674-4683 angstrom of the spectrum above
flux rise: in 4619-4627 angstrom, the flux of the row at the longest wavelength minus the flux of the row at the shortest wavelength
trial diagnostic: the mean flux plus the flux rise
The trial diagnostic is 14.7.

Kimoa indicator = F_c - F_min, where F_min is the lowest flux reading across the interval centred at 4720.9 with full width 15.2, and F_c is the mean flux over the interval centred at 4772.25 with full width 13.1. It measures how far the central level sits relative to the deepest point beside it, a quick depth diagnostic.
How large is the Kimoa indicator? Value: 1.3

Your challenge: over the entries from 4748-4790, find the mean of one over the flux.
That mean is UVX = 0.0619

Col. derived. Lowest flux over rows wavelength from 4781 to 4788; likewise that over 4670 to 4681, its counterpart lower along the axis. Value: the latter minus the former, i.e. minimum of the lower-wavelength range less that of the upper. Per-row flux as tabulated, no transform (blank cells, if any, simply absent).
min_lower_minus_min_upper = -2.0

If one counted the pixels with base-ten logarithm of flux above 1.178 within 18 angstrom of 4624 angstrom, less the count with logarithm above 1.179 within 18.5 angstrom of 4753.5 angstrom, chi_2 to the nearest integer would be 4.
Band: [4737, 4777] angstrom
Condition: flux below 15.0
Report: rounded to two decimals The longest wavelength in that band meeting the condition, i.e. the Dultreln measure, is 4775.55 angstrom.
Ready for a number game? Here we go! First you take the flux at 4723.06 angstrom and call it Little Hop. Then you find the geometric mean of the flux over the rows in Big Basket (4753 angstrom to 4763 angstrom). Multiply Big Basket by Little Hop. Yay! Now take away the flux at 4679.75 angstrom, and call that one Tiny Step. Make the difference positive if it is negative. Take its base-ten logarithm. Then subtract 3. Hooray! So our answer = -0.59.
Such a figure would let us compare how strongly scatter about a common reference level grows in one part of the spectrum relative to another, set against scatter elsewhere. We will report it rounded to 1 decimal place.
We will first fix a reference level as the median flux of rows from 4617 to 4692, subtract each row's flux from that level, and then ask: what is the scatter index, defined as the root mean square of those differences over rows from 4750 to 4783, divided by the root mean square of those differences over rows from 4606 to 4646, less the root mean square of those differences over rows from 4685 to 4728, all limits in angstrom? -1.0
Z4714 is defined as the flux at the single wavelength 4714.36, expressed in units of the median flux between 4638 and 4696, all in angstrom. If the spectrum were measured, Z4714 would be 1.06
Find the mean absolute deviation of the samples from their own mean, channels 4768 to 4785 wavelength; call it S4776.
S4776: 1.23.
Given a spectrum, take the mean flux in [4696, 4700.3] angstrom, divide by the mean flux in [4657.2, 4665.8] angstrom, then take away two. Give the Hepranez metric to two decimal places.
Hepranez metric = -1.02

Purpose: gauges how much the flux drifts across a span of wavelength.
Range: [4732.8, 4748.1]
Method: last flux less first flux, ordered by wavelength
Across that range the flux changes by 0.94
